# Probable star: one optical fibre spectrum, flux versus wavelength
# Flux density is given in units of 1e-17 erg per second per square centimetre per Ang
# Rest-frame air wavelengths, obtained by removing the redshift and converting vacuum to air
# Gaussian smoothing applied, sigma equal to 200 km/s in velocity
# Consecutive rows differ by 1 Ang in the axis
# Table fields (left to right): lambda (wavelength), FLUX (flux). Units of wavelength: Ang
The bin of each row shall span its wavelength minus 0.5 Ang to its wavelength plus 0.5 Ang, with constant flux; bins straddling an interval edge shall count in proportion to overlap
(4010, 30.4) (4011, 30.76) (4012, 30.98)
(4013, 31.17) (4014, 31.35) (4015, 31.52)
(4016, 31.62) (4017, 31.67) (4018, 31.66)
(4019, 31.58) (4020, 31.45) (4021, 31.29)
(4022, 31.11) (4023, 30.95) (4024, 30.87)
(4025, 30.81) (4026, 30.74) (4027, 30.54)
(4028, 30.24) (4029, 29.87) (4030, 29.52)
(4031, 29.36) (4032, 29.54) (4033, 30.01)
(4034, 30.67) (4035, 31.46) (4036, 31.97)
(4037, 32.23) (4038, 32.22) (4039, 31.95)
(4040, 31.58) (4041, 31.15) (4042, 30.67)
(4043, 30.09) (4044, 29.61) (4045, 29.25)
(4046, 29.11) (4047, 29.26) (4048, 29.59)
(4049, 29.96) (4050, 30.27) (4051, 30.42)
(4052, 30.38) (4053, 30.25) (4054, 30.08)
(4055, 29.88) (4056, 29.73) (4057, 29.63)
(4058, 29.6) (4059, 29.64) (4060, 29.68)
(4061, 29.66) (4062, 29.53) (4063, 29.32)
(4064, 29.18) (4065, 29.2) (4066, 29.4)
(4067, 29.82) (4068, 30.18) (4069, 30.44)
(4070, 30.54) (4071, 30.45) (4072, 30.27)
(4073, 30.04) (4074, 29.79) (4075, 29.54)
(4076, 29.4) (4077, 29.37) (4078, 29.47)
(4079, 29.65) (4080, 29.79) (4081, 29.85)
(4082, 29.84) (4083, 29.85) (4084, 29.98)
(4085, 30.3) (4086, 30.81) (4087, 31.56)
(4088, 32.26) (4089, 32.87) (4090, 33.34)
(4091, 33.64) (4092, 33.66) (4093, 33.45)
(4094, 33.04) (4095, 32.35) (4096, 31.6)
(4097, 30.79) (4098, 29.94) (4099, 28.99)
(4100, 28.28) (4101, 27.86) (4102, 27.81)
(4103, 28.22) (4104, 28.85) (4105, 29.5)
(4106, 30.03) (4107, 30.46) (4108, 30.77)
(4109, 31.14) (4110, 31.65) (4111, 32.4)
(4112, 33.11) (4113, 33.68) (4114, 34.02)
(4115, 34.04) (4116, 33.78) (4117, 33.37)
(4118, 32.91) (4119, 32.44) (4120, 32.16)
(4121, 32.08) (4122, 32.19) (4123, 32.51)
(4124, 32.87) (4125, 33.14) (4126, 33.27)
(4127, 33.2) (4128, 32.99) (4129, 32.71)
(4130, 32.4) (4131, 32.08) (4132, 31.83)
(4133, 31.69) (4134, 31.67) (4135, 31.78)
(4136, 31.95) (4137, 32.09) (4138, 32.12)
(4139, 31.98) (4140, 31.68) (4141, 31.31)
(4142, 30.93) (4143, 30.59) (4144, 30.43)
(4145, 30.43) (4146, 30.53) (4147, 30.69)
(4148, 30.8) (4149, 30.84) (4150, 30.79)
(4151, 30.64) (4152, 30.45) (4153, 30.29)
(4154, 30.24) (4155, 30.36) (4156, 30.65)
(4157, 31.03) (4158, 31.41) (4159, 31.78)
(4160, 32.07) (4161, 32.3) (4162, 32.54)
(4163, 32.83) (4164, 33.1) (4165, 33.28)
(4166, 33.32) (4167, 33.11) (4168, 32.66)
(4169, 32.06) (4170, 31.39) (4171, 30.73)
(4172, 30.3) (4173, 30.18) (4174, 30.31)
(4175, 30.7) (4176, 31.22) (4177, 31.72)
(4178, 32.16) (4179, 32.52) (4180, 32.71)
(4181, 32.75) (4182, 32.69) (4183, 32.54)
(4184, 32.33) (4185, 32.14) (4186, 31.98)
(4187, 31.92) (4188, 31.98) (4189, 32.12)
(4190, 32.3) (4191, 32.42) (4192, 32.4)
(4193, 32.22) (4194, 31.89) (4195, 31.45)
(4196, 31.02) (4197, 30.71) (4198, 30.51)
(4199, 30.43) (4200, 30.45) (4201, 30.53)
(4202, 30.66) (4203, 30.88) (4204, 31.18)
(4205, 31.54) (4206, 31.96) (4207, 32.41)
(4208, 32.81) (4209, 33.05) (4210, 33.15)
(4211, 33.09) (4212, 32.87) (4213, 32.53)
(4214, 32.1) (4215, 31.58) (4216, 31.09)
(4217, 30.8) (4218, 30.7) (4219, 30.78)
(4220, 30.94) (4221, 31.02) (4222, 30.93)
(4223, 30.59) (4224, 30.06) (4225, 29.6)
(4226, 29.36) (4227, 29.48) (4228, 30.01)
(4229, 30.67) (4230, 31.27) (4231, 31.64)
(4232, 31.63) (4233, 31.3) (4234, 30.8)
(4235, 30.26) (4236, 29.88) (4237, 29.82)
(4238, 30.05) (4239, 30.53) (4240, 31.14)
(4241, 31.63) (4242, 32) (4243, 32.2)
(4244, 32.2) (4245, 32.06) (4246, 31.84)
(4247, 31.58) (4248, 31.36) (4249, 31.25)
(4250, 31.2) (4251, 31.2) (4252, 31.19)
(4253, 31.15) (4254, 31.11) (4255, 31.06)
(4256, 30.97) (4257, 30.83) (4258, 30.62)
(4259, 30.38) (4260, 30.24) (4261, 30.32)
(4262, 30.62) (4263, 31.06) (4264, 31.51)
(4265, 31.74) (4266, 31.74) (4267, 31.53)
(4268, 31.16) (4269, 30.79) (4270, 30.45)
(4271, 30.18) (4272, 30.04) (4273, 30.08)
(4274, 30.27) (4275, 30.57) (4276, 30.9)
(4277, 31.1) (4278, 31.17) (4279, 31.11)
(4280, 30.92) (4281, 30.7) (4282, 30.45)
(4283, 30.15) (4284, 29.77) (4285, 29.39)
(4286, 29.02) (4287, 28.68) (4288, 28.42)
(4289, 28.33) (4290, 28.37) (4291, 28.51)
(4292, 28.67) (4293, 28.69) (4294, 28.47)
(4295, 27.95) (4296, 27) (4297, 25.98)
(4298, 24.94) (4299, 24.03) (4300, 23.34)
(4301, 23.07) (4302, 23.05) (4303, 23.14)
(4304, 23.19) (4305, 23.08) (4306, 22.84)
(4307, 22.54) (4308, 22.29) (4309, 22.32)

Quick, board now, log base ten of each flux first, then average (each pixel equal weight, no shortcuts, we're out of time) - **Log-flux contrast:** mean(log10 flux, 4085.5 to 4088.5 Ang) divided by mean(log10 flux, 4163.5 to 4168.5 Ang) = 0.99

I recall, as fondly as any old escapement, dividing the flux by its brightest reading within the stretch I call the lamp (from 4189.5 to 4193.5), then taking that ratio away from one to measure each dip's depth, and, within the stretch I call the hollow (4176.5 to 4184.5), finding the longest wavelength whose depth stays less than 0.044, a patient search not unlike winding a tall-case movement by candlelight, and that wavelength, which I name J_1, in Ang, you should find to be 4184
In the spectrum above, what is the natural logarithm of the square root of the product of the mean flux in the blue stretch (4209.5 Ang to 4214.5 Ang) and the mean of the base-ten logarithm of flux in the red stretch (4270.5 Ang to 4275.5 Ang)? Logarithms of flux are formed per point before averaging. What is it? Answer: 1.94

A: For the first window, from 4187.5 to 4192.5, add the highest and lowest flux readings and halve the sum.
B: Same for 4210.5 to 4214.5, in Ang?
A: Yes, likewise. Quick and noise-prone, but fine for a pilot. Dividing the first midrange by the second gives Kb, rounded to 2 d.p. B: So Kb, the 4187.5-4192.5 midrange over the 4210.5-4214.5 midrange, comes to 0.99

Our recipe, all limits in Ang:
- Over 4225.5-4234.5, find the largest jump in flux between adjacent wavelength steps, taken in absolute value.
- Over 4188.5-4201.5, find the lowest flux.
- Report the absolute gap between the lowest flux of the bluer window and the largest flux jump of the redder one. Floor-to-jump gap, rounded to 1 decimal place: 29.8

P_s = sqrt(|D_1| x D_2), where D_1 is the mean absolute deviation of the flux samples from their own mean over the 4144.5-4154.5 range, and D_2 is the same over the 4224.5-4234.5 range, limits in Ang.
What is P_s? 0.37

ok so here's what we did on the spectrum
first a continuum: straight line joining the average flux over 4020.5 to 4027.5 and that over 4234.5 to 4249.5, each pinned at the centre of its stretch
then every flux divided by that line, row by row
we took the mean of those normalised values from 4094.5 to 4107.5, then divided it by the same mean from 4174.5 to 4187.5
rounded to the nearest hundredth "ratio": 0.92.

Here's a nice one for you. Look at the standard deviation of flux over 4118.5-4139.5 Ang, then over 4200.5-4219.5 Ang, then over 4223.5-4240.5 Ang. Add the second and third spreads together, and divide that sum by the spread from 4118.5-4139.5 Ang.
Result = 3.3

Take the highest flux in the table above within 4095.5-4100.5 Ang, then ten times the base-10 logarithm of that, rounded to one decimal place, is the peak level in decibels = 15.0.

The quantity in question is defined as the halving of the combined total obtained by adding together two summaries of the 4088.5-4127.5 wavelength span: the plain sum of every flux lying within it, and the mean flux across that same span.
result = 636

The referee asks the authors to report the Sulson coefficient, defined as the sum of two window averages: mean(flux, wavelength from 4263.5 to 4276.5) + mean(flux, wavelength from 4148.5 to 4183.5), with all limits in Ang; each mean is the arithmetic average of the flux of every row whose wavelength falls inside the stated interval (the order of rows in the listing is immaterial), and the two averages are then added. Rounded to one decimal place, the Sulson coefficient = 62.5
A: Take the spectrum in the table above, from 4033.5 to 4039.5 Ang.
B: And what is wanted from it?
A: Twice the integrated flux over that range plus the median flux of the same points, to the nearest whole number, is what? 413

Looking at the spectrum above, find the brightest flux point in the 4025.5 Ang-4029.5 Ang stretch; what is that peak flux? 30.74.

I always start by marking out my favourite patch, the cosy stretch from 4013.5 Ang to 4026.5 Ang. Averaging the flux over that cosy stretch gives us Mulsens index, 31.28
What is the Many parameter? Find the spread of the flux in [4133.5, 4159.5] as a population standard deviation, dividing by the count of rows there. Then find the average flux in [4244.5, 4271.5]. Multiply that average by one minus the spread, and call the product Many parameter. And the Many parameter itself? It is 12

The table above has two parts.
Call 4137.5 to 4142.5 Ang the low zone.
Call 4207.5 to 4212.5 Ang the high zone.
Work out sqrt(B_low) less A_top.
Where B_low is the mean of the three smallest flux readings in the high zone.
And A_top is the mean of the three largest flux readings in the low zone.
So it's -26.2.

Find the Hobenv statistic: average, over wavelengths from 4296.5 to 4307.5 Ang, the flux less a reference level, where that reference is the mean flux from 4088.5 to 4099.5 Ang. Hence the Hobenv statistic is -8.6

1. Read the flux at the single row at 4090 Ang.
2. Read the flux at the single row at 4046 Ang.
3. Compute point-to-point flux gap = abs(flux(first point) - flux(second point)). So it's 4.2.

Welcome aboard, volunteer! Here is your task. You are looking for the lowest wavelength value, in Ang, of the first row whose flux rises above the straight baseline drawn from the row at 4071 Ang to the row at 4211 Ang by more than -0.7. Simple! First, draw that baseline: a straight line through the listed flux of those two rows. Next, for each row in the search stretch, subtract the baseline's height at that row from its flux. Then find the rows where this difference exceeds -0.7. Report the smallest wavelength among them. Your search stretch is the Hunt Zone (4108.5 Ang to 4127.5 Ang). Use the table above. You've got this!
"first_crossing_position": 4109 Ang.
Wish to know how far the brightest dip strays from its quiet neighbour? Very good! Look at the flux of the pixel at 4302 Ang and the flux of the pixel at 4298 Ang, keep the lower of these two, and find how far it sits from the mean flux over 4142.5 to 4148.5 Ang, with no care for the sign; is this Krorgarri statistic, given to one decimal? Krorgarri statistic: 7.5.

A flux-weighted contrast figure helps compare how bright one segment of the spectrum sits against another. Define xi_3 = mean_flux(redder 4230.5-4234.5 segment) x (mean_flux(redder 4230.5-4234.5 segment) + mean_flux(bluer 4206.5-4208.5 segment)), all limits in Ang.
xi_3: 2004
